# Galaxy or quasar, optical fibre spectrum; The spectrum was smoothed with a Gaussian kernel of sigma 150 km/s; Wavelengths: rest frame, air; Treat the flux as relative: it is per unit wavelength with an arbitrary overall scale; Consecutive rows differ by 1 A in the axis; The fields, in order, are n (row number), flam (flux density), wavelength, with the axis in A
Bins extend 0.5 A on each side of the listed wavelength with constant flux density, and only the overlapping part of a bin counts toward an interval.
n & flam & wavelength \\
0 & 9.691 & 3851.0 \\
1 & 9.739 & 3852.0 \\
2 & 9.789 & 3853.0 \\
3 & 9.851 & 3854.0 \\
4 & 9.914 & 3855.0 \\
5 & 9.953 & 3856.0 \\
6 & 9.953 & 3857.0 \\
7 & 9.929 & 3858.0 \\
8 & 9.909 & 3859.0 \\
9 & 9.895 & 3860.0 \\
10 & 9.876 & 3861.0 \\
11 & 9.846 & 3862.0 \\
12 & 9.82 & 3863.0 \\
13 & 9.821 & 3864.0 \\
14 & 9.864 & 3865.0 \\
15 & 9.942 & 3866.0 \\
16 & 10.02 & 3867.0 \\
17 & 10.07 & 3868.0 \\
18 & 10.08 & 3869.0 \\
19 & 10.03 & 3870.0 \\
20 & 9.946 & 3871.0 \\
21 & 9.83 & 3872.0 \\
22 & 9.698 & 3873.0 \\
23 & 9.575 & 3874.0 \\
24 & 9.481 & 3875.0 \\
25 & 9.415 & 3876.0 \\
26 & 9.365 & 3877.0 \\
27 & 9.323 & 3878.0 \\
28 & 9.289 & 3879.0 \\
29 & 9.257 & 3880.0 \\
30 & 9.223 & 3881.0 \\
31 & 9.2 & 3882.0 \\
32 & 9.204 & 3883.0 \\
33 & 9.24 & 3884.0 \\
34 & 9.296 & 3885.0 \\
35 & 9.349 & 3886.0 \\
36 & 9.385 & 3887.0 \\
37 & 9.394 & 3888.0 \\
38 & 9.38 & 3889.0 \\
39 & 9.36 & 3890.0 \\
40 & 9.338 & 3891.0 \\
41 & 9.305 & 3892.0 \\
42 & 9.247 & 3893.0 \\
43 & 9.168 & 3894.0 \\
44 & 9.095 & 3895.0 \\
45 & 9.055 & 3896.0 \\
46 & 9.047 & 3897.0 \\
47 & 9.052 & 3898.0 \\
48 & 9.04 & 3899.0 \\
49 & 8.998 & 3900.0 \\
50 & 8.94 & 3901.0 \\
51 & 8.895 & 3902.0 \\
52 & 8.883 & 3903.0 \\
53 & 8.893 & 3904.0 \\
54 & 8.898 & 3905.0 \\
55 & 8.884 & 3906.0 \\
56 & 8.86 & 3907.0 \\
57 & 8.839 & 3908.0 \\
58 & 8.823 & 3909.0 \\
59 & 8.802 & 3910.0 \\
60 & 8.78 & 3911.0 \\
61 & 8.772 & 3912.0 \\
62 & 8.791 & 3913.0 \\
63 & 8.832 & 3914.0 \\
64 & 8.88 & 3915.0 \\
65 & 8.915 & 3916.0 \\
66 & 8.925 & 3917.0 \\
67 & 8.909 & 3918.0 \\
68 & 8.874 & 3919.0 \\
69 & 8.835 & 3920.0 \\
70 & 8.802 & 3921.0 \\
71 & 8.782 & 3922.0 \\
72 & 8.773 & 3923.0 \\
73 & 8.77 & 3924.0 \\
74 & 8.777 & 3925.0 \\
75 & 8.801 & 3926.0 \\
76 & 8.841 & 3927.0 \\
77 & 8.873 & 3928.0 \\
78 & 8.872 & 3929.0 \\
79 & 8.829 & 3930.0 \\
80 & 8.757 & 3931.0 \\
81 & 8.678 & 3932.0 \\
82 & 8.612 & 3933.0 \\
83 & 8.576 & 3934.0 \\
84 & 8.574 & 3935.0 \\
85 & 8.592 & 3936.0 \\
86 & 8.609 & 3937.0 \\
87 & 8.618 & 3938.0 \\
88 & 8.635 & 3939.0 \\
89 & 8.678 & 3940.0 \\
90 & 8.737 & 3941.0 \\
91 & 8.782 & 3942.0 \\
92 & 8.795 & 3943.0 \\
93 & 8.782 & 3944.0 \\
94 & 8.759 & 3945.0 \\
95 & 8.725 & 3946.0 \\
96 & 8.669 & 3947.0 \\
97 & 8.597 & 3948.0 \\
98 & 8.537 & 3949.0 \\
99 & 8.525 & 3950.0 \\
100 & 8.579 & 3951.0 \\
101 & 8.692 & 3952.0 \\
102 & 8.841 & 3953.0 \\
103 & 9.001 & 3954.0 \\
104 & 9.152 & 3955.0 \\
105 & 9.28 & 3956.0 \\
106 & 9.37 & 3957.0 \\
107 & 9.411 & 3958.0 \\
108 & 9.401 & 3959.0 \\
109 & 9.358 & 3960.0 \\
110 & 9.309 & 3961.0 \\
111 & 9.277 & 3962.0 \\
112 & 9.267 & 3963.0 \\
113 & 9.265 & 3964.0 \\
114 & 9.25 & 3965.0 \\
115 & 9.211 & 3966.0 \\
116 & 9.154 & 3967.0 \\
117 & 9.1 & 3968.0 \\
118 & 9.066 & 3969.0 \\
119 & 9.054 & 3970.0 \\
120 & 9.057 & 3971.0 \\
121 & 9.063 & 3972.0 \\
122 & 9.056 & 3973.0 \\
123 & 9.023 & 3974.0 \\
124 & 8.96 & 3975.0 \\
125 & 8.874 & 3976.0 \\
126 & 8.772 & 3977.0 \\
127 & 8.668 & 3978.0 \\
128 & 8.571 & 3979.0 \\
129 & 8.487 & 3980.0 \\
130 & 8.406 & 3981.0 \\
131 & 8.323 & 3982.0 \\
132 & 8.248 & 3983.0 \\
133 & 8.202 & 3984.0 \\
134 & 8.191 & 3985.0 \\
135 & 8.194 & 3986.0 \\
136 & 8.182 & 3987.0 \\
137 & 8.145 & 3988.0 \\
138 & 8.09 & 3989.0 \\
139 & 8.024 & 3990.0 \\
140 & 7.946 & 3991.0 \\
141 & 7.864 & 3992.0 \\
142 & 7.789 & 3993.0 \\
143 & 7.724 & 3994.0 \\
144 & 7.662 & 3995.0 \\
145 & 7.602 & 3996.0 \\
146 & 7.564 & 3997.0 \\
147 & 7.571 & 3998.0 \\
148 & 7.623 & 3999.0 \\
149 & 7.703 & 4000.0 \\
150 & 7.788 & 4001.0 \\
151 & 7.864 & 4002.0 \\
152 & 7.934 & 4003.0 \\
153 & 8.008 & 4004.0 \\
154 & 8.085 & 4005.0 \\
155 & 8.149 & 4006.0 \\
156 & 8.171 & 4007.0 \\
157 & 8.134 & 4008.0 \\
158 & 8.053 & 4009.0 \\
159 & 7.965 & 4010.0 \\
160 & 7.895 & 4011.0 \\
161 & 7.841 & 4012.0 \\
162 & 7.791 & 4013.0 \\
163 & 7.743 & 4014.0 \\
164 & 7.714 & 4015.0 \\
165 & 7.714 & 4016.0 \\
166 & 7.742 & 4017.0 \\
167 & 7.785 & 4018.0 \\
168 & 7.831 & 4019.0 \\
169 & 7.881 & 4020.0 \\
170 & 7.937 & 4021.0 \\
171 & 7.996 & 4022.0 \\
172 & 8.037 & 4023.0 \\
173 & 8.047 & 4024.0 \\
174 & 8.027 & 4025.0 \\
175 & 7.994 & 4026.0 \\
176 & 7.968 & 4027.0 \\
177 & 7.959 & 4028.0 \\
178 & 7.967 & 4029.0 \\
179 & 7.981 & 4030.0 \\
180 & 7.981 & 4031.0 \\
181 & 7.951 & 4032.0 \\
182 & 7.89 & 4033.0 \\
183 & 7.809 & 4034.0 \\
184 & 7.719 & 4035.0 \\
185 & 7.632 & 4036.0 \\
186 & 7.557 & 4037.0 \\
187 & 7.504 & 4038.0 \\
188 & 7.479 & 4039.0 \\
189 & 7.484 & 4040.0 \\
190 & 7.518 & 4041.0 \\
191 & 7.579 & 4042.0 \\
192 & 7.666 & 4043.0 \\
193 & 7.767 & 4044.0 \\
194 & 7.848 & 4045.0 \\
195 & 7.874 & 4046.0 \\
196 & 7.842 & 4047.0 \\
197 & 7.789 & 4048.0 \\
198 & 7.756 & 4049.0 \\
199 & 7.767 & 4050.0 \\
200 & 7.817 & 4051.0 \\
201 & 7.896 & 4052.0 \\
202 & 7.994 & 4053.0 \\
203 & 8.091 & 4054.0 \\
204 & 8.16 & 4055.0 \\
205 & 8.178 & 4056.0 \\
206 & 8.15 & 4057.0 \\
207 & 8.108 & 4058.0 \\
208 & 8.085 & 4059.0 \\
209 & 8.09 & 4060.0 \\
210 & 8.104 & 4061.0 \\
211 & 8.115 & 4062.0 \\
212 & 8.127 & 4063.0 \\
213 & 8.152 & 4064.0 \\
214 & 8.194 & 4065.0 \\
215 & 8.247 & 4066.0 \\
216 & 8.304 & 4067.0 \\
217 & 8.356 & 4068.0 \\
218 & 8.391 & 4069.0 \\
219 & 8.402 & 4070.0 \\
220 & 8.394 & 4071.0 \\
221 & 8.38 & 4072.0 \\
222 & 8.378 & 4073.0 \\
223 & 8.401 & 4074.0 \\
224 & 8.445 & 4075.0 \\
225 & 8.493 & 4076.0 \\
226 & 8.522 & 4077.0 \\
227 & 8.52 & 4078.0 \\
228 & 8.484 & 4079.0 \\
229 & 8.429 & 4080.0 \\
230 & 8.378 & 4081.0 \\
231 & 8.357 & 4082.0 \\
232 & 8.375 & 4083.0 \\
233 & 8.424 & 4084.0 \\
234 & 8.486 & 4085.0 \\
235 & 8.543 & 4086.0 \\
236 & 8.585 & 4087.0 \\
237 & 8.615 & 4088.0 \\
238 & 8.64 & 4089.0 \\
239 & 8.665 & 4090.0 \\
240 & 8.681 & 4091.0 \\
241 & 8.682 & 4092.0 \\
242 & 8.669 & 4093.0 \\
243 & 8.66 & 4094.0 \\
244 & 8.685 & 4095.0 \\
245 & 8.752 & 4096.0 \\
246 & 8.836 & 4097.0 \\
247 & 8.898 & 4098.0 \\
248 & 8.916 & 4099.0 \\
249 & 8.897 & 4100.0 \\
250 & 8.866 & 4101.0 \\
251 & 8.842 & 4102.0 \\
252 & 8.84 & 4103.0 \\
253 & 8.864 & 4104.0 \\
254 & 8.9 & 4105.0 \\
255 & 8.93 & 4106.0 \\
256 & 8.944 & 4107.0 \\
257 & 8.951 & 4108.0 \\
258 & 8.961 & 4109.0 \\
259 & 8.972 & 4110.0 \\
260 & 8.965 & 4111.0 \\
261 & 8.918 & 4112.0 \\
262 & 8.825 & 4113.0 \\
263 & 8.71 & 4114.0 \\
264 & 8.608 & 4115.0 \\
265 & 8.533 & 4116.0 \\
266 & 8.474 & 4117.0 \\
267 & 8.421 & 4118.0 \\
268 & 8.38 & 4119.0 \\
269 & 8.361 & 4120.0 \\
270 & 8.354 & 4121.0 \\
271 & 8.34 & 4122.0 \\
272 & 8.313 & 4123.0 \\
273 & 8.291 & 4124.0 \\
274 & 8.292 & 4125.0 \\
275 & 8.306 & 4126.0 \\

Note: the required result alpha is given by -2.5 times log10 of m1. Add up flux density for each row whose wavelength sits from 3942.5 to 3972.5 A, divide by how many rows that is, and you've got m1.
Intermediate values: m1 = 9.0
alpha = -2.39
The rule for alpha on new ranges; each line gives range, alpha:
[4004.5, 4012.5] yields -2.26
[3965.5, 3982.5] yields -2.37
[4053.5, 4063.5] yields -2.27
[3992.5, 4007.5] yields -2.23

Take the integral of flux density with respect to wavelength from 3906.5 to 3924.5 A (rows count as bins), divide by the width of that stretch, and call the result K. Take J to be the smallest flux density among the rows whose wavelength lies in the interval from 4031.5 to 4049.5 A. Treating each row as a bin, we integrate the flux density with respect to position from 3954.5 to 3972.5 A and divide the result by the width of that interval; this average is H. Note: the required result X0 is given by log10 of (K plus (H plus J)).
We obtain 1.41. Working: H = 9.22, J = 7.479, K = 8.8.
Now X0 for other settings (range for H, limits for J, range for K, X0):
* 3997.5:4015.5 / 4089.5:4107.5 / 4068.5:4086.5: 1.40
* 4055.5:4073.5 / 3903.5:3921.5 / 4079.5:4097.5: 1.41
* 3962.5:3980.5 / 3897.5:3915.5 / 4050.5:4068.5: 1.41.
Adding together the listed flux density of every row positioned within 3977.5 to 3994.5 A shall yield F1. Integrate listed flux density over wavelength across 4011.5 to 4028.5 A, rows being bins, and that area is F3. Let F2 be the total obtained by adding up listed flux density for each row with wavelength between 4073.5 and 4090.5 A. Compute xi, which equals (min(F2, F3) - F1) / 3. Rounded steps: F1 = 139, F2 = 144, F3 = 134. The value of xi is -2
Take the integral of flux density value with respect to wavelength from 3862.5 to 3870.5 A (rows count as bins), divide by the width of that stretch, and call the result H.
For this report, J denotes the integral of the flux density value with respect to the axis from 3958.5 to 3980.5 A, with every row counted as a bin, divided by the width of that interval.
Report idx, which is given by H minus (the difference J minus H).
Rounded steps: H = 10.0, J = 9.1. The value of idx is 10.9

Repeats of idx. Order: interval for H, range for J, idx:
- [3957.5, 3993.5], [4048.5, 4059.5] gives 9.5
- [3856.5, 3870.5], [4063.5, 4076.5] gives 11.5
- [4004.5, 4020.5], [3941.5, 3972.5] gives 6.8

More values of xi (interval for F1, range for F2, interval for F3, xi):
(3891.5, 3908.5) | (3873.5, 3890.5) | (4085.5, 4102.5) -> -2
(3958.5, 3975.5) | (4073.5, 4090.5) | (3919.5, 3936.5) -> -4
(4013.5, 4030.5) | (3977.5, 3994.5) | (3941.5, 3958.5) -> 2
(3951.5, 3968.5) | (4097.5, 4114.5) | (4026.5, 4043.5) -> -8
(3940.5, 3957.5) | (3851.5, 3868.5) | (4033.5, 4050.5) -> -6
